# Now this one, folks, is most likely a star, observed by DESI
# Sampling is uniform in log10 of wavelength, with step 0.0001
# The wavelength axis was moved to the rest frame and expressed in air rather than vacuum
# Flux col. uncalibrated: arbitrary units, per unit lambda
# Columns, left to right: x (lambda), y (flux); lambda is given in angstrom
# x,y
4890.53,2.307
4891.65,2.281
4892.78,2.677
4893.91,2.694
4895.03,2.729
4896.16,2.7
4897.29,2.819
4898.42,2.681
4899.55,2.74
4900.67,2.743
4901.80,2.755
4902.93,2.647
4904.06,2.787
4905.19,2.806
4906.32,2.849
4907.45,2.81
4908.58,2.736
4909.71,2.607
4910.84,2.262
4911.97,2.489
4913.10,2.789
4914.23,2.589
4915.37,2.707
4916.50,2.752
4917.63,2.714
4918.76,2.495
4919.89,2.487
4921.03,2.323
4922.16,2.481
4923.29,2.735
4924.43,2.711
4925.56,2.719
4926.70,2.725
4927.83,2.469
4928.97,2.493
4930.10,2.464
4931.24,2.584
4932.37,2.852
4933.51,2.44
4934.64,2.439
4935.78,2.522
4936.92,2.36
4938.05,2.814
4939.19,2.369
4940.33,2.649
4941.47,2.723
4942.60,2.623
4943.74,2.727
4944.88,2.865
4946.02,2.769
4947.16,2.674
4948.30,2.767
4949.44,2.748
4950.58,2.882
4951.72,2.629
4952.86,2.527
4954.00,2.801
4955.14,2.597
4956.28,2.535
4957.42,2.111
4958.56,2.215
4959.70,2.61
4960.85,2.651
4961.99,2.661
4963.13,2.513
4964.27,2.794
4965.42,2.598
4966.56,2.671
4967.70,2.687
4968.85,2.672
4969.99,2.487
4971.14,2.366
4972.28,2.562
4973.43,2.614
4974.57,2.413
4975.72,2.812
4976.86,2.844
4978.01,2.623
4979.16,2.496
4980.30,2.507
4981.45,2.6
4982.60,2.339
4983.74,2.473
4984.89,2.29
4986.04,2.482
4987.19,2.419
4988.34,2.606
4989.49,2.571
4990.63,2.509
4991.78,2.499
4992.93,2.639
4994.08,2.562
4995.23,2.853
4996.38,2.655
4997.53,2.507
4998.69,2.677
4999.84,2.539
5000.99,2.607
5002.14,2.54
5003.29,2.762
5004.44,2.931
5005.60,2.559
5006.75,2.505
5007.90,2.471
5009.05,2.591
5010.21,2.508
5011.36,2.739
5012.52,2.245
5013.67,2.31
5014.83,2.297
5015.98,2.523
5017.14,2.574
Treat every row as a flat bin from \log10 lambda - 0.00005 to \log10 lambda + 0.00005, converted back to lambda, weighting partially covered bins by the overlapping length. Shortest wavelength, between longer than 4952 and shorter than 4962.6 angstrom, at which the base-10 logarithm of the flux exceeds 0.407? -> 4954.00 angstrom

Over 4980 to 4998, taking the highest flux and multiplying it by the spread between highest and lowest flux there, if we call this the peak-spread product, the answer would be 1.6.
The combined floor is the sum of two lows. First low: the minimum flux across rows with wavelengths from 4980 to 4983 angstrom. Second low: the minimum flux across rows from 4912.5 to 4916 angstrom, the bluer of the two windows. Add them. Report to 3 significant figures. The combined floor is 4.93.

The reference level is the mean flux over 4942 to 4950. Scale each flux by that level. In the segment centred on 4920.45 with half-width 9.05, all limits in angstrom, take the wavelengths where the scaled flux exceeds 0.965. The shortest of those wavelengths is 4913.10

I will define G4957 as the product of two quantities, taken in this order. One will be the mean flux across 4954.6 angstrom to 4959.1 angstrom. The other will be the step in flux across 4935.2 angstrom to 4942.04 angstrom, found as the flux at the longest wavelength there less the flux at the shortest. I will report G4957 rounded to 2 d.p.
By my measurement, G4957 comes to 0.48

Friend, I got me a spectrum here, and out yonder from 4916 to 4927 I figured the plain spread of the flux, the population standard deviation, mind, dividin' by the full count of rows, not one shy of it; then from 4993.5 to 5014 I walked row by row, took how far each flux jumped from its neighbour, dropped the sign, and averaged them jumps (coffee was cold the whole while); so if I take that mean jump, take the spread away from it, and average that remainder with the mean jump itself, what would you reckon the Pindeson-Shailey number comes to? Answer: 0.100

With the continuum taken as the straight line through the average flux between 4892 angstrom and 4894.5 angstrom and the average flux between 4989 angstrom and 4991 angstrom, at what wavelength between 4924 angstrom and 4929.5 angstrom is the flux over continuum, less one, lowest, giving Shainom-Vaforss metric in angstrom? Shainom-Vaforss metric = 4927.83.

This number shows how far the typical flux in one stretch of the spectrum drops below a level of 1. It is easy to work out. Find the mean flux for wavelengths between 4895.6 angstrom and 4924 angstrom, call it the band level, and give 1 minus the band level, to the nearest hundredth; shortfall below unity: -1.66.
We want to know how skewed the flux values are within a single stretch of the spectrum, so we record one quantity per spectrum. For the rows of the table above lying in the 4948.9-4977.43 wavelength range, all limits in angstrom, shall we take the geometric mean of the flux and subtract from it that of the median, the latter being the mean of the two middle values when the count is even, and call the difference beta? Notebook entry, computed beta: -0.021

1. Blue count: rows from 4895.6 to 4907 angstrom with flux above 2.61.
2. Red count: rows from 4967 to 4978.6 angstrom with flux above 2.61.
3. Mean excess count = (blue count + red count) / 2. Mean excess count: 8.0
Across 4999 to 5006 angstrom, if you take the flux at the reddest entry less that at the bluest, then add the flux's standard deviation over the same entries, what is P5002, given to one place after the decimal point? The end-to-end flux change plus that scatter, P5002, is 0.2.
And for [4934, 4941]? 0.4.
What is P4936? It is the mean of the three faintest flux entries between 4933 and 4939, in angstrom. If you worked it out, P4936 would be 2.41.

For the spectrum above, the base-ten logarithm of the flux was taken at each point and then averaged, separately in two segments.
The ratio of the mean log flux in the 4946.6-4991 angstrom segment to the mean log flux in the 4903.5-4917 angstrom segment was 0.96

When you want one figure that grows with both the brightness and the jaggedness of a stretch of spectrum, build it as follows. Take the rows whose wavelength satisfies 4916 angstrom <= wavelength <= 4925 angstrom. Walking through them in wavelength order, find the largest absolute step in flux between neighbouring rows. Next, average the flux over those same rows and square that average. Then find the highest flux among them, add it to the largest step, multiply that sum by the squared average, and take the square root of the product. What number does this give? 4.49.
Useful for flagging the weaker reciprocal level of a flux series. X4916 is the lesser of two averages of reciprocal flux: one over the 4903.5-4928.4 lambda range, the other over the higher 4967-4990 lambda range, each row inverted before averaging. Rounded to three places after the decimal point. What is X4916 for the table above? 0.381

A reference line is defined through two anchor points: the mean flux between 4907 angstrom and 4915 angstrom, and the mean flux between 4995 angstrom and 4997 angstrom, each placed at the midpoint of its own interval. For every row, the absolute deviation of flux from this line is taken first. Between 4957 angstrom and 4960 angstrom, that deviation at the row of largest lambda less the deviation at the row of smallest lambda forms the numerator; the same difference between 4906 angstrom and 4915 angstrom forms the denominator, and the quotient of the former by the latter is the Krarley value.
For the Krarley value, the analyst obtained 2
